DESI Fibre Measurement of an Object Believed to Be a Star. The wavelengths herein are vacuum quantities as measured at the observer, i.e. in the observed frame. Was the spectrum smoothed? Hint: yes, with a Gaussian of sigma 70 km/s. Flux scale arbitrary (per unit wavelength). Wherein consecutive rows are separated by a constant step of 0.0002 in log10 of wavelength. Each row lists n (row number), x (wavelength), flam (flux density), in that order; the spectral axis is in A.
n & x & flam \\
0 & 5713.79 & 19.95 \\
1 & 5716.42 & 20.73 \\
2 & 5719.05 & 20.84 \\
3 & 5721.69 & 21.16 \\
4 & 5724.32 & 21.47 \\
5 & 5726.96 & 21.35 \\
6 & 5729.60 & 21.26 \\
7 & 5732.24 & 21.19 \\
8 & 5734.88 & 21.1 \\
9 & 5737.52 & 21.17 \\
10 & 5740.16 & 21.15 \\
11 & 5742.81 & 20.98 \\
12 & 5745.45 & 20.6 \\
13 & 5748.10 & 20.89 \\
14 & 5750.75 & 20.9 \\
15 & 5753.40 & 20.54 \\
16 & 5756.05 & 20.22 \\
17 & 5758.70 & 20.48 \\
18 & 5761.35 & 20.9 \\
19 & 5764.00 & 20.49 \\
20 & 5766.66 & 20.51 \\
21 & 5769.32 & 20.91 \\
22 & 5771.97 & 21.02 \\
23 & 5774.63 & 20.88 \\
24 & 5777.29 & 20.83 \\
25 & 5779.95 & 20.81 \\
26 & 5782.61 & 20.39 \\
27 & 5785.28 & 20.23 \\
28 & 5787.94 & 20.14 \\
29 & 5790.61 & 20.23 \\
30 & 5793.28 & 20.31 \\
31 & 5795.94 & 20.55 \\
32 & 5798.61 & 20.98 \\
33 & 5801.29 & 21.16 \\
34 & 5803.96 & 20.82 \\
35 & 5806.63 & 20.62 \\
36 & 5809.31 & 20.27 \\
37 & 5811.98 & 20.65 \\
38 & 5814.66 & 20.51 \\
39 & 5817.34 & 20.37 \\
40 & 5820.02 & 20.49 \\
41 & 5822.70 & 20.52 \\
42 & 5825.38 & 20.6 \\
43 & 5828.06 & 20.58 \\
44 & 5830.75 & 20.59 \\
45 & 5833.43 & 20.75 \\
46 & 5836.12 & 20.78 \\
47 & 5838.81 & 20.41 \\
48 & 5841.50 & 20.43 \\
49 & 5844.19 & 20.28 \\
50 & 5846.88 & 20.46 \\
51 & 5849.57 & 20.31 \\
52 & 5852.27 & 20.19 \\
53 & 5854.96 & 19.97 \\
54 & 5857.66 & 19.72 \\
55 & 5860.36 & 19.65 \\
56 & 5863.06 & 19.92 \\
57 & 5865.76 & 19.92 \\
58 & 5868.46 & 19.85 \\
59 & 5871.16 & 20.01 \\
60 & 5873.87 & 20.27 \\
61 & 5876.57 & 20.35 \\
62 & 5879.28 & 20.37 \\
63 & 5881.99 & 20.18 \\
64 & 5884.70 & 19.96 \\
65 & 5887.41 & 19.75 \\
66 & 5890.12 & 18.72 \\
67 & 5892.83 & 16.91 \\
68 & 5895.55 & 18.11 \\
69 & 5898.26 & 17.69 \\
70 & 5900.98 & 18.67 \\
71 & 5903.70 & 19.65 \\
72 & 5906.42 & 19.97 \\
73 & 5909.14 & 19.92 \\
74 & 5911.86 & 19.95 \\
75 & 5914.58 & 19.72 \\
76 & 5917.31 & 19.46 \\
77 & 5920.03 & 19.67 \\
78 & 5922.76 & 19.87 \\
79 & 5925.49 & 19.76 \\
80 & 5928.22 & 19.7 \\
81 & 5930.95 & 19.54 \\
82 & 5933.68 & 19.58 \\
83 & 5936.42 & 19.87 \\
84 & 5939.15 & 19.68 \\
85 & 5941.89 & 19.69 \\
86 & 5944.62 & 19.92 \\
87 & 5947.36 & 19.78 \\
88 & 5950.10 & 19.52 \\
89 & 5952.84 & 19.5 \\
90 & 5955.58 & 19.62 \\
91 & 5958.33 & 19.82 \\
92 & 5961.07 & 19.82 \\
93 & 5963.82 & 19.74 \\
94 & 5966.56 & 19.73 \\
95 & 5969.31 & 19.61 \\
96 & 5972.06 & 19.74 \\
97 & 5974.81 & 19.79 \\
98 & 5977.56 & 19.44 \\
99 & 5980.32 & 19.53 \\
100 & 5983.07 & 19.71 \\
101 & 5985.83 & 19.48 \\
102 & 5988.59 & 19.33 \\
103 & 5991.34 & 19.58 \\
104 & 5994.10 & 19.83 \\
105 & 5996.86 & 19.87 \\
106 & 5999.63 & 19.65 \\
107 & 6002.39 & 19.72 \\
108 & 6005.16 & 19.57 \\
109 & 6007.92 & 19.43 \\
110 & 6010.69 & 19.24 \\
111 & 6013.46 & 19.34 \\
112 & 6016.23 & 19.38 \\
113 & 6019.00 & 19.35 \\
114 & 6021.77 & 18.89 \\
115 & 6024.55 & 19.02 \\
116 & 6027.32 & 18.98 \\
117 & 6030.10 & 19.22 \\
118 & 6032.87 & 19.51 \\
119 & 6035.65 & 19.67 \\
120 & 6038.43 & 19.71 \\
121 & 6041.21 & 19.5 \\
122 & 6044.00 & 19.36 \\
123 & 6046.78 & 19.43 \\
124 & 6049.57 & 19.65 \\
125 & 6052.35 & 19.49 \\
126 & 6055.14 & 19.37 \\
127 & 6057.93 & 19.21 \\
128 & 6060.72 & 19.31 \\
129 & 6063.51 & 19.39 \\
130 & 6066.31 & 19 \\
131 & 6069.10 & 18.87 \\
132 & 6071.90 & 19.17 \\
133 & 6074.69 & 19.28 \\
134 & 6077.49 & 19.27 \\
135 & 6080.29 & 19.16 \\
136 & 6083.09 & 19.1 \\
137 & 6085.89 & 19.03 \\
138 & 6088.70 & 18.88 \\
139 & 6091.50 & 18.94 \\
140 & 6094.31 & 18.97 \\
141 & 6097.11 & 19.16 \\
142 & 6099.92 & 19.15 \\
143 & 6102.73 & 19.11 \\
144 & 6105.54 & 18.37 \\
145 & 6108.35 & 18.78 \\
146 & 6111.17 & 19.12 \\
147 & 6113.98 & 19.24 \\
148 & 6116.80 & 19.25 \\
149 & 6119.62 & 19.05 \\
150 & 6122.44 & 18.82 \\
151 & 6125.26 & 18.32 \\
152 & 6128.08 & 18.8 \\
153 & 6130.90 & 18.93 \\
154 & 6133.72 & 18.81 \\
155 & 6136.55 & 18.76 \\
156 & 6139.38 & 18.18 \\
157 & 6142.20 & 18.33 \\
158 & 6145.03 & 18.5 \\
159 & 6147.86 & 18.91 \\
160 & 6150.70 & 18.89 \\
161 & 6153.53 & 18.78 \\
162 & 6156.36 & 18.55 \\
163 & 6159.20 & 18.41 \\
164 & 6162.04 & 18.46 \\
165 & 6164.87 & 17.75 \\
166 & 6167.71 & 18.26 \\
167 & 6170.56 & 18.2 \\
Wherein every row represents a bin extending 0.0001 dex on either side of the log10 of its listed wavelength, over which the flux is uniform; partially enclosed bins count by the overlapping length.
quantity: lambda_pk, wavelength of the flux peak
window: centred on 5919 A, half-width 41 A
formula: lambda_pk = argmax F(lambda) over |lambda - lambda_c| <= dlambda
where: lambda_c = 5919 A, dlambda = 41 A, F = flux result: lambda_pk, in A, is 5879.28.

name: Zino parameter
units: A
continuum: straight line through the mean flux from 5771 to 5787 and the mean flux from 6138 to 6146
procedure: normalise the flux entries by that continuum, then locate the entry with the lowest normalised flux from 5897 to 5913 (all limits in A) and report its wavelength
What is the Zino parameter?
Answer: 5898.26 A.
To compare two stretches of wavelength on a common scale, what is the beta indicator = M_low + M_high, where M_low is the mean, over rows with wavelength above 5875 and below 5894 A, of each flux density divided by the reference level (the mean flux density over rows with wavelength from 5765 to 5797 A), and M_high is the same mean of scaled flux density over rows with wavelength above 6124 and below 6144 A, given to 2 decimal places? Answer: 1.85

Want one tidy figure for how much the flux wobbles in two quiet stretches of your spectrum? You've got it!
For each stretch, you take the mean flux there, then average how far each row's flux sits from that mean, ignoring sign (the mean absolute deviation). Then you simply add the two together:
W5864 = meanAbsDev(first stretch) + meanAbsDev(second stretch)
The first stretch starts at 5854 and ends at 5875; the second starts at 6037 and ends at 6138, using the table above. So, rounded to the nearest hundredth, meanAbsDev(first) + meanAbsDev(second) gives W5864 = 0.37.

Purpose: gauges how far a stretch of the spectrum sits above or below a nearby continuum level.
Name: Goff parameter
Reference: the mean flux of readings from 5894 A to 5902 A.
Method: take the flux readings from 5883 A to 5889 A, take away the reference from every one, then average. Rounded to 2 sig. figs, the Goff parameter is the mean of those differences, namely 1.7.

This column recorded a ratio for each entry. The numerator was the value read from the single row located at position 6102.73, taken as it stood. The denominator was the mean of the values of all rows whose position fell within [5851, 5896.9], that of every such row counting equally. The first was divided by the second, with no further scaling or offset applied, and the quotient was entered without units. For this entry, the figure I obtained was 0.973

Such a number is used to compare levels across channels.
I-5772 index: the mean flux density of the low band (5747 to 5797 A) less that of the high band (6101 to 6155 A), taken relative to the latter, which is 0.10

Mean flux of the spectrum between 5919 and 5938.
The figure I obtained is 19.7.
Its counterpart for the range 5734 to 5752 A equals 21.0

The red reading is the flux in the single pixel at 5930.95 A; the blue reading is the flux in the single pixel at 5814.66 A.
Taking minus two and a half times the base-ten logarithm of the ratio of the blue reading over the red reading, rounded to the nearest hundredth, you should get -0.05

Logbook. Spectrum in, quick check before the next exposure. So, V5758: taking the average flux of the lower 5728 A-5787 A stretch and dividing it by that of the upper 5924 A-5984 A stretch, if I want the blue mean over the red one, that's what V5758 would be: 1.06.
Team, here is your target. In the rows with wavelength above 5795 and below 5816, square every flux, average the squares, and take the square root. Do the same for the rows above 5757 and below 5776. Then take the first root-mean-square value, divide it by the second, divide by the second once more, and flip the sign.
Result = -0.0481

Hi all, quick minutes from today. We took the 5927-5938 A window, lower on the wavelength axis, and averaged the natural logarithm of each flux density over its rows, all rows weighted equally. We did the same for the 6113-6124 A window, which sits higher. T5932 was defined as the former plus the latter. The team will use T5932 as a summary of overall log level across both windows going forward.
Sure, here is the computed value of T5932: 5.93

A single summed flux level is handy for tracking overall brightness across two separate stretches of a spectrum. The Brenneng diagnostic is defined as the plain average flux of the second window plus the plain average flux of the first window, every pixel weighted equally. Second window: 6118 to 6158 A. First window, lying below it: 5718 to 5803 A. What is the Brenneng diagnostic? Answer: 39.5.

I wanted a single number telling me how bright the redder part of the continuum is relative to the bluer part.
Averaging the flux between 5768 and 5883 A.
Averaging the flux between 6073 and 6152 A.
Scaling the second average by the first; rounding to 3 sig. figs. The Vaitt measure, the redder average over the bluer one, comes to 0.925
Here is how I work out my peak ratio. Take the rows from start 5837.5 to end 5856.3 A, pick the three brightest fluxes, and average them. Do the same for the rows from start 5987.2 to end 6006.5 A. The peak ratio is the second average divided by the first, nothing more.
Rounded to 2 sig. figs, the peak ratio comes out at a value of 0.97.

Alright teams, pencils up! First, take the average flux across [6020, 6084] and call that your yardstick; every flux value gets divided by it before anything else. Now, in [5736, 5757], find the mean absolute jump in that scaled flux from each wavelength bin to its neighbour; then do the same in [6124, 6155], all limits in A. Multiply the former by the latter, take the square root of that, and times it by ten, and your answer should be 0.115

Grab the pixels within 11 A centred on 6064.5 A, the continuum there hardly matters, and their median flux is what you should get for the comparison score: 19.2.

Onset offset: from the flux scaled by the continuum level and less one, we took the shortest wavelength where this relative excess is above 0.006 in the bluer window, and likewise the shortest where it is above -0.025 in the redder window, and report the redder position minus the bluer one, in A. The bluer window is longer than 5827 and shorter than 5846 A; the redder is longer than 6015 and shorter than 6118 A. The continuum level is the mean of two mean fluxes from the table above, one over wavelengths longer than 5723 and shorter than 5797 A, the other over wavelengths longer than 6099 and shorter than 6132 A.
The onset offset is 188.2 A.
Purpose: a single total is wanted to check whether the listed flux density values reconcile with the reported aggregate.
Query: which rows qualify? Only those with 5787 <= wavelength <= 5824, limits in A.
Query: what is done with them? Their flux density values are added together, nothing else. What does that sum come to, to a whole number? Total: 288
